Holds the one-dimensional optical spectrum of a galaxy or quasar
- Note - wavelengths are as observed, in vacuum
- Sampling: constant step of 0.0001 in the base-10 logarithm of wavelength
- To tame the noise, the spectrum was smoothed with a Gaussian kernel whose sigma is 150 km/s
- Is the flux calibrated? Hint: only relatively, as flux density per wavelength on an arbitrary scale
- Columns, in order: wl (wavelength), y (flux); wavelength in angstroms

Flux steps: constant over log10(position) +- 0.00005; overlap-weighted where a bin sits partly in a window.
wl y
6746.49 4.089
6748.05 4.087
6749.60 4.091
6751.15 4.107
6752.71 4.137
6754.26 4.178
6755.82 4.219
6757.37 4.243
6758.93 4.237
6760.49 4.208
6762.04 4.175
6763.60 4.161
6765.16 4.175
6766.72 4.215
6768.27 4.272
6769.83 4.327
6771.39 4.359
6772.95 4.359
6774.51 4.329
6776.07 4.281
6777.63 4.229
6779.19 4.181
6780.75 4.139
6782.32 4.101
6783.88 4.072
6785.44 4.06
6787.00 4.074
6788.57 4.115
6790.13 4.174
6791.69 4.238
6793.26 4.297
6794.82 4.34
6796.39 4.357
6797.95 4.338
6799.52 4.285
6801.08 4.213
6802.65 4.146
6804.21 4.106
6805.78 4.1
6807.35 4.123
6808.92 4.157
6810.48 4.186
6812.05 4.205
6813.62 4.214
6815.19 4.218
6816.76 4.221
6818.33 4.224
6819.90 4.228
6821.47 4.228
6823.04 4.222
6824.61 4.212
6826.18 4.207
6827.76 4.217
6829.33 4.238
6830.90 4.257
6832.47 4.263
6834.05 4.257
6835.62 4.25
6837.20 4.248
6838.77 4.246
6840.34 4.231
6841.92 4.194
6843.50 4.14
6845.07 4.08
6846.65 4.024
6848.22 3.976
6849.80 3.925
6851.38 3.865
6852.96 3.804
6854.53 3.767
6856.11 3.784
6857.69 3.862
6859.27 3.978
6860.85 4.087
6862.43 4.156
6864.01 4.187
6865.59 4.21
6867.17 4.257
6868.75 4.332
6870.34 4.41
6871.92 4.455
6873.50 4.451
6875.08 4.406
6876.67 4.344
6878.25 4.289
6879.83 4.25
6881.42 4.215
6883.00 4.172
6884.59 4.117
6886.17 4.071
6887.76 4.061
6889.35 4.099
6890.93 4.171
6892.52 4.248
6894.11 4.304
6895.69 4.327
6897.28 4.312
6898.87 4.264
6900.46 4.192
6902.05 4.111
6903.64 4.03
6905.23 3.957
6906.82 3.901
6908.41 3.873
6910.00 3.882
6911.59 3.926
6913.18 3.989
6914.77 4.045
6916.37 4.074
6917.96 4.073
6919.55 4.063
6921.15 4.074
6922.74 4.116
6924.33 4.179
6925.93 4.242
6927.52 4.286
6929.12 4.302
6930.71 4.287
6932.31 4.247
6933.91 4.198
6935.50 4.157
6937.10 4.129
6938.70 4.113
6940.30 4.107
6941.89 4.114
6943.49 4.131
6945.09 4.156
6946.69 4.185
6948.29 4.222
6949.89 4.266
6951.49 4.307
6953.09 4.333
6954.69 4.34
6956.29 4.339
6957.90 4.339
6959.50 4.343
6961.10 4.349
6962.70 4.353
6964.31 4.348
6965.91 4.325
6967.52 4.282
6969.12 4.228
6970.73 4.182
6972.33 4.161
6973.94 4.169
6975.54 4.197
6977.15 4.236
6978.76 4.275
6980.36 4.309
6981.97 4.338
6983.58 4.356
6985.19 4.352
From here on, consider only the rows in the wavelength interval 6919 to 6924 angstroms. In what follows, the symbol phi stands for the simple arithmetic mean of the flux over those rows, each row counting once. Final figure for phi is 4.08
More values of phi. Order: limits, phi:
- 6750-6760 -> 4.19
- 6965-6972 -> 4.25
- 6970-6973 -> 4.17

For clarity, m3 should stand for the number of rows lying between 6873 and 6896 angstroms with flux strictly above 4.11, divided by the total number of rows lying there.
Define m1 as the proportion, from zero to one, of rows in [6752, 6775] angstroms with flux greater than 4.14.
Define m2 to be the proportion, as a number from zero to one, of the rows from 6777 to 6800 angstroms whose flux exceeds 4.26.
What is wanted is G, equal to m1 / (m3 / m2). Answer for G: 0.39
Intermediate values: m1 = 0.9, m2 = 0.33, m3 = 0.80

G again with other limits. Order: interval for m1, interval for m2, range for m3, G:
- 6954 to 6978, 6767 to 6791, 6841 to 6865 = 1.50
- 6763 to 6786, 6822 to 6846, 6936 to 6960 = 0.05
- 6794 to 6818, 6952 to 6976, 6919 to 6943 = 0.67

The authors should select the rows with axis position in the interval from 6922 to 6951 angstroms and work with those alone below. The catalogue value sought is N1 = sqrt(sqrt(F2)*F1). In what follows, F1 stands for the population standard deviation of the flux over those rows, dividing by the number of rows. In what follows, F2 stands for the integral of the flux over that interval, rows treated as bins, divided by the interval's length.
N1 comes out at 0.37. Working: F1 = 0.066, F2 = 4.19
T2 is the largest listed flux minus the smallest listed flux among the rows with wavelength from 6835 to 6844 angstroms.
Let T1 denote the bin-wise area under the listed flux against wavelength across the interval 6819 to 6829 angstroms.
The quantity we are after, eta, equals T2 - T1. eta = -42.1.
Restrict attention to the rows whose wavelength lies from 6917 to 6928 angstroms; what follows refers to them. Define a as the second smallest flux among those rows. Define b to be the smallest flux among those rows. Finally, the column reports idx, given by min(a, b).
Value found 4.1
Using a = 4.073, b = 4.063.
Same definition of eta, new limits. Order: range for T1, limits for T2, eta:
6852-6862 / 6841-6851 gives -38.6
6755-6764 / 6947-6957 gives -37.8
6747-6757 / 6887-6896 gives -41.1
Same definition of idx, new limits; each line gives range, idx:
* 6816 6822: 4.2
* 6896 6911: 3.9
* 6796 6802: 4.2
